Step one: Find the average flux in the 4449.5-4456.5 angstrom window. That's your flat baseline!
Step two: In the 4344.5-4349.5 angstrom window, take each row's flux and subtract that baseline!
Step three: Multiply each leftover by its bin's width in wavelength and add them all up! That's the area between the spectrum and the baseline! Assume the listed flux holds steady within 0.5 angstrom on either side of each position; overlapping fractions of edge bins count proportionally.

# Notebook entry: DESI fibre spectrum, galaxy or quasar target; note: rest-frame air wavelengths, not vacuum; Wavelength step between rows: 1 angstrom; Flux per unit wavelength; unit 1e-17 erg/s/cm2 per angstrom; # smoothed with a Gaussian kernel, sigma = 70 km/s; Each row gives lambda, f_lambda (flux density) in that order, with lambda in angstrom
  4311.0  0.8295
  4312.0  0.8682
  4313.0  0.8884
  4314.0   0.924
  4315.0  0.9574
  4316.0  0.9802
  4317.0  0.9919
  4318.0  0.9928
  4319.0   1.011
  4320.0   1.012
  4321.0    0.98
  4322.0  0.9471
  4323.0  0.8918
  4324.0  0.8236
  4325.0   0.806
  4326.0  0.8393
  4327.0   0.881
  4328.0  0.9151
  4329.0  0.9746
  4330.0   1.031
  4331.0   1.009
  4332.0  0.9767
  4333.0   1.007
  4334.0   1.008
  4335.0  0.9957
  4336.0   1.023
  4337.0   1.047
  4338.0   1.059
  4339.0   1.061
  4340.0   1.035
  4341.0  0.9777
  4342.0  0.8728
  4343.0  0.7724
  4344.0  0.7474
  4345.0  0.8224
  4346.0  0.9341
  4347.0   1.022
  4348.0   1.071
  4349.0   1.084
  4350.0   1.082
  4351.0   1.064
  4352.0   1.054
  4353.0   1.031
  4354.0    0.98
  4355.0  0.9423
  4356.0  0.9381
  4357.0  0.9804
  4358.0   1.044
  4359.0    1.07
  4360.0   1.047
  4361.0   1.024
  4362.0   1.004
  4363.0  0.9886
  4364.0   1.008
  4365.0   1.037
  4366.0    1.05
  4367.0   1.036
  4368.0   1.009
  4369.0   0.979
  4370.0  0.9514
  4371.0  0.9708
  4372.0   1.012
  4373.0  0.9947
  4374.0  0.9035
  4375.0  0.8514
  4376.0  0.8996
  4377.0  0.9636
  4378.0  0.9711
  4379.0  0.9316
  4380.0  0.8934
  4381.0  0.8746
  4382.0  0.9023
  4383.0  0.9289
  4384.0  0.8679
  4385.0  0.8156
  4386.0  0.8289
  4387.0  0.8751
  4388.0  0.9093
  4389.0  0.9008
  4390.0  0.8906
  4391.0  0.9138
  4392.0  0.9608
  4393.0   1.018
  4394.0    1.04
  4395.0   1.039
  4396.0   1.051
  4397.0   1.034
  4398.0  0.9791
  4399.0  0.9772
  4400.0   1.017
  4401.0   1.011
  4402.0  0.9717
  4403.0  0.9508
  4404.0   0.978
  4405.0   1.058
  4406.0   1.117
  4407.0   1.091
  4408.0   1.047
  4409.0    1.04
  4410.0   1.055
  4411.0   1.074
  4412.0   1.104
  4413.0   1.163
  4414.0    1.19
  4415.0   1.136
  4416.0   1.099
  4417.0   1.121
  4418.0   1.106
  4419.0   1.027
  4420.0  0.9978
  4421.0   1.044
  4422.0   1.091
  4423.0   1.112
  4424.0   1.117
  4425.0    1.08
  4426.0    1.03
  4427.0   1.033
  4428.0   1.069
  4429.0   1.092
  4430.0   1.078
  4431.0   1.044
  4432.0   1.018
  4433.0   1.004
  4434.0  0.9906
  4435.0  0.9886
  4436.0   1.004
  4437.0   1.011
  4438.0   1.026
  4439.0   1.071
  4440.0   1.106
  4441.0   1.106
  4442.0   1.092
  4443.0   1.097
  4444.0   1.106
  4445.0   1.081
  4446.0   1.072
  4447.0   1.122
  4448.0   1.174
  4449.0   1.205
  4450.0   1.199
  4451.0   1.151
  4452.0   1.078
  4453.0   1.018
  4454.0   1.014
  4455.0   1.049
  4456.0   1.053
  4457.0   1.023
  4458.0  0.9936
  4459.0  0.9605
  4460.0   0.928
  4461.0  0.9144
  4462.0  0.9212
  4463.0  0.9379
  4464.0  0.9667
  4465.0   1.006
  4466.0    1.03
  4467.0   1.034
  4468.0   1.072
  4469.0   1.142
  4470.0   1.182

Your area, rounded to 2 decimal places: -0.47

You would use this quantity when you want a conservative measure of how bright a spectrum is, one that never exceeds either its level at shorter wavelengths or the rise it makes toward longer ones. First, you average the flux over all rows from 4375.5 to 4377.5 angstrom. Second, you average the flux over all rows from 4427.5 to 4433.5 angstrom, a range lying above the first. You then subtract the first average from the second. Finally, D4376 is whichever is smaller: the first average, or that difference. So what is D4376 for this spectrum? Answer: 0.12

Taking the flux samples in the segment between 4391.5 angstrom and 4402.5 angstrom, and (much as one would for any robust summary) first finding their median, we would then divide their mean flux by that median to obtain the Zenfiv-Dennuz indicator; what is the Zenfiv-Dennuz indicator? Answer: 0.992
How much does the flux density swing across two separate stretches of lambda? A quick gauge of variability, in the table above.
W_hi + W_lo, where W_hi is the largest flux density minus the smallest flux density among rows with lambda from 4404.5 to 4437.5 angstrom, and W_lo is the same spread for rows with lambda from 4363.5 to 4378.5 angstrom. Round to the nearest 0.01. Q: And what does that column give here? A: 0.40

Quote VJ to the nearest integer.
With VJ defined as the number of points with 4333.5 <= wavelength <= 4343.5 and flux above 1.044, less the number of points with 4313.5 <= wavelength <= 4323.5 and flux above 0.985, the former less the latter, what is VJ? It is -1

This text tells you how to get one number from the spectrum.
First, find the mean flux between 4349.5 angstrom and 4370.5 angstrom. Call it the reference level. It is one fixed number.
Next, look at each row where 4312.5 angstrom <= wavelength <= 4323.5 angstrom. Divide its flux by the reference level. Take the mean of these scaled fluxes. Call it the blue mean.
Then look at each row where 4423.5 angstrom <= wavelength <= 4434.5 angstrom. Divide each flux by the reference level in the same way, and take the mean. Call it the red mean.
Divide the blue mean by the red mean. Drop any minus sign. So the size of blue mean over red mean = 0.915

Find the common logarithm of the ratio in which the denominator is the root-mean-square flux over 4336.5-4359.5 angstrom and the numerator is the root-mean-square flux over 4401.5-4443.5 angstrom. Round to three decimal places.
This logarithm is 0.031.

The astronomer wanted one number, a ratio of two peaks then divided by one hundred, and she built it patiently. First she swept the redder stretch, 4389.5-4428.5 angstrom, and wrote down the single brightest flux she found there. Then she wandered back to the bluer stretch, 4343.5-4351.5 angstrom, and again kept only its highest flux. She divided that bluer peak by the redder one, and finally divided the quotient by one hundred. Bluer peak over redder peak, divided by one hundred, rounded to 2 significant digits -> 0.0091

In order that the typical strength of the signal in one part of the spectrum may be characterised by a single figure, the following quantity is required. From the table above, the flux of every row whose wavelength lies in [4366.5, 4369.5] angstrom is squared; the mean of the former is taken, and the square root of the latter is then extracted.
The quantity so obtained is 1.01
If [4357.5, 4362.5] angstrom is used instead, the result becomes 1.04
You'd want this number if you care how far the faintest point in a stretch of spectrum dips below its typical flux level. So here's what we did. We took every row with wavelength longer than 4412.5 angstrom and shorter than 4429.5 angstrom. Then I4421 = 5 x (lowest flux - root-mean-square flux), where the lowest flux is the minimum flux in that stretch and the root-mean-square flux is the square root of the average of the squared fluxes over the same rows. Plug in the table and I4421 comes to -0.46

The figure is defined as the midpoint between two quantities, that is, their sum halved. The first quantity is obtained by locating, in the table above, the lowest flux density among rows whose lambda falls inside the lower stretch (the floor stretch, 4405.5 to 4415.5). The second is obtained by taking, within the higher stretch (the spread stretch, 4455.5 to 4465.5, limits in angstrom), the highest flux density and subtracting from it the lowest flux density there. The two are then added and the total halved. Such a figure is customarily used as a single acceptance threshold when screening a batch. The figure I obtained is 0.59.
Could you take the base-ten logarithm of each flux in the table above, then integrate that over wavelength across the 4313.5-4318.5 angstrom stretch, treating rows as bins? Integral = -0.1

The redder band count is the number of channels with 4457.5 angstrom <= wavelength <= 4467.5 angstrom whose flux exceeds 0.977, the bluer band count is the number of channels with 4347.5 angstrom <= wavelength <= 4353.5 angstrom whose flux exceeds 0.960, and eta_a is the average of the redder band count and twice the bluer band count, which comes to 8.0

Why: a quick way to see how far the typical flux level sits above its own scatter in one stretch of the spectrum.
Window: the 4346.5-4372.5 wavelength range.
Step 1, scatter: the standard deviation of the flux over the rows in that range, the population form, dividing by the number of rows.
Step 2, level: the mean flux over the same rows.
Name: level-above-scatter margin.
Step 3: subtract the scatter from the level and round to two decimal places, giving 0.98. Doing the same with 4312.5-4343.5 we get 0.88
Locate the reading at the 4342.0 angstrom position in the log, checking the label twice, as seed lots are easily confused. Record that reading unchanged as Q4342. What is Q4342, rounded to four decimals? 0.8728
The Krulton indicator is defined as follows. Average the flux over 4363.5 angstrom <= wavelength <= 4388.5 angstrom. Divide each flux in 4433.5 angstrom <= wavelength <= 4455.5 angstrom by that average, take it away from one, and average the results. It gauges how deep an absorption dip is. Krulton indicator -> -0.151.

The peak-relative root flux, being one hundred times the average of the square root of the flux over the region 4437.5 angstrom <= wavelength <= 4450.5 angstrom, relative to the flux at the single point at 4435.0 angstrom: 107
